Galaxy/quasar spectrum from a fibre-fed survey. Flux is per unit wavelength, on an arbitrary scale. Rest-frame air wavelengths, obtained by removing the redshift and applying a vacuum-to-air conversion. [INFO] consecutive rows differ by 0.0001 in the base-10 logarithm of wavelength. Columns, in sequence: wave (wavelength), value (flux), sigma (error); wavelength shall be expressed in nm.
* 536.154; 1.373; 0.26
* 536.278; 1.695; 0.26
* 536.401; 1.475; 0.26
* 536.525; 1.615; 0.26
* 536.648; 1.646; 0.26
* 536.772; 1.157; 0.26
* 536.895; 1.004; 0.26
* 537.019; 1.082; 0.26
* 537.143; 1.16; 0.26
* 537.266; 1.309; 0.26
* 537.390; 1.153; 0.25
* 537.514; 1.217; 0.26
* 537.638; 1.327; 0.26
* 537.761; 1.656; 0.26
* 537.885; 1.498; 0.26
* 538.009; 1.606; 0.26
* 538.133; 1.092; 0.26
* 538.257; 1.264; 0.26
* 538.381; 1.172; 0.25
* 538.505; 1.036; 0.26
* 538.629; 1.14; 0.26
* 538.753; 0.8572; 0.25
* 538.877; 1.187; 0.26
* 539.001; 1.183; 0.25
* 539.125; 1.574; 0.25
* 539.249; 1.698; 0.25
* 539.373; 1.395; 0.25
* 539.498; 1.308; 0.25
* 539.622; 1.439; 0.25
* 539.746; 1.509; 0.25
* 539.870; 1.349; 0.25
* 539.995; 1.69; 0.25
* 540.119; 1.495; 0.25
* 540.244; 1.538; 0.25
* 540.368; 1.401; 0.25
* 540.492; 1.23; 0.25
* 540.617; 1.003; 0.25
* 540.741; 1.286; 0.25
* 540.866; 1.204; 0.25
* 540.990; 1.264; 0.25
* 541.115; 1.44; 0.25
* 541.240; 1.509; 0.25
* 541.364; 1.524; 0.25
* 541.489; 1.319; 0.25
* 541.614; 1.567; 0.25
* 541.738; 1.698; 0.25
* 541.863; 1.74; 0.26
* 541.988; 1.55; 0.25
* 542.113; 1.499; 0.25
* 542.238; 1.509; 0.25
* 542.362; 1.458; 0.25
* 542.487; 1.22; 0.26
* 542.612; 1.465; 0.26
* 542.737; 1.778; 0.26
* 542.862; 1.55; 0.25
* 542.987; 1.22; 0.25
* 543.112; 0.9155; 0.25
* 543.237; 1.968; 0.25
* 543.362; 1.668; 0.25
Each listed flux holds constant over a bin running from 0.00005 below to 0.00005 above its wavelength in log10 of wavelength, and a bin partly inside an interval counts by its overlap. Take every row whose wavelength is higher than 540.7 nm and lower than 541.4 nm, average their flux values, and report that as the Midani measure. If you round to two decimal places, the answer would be 1.37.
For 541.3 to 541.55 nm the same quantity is 1.42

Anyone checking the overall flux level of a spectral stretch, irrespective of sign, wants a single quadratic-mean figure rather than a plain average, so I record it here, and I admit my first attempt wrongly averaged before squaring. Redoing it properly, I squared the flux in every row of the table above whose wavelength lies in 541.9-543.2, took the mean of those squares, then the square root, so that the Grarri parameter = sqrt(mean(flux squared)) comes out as 1.4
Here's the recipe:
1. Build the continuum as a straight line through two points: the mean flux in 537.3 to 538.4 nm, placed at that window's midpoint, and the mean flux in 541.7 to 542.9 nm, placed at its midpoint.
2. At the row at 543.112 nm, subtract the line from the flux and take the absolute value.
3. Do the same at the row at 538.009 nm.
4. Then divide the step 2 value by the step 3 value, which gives 2.5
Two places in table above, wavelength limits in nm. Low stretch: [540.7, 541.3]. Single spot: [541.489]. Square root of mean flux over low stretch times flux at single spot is 1.33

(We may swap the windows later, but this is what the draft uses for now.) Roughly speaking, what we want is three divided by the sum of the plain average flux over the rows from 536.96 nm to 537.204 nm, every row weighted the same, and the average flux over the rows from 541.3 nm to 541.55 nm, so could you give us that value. 1.18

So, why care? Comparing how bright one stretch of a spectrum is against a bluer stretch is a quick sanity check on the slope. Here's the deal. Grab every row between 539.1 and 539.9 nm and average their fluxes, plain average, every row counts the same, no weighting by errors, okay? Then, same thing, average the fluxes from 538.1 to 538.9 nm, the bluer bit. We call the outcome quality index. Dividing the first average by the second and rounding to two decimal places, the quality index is 1.33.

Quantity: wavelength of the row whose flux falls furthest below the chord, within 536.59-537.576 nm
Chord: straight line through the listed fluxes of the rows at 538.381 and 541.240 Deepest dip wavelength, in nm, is 536.895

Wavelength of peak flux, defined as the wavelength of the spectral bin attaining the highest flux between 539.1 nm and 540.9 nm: 539.249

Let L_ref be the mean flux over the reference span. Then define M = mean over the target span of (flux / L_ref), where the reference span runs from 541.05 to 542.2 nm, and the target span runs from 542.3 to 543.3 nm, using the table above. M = 0.94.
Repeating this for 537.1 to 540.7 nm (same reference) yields 0.86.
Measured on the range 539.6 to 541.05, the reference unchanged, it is 0.89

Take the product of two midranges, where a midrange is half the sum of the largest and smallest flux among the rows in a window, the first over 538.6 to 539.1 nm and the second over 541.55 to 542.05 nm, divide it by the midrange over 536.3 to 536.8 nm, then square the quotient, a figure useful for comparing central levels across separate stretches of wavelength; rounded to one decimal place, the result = 1.4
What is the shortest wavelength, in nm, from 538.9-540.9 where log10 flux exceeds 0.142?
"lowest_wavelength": 539.125 nm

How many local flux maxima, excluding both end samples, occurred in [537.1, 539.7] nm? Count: 7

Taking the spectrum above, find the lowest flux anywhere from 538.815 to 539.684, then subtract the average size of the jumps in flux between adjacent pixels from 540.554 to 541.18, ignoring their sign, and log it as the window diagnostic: 1.03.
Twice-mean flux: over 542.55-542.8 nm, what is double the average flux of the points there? 3.24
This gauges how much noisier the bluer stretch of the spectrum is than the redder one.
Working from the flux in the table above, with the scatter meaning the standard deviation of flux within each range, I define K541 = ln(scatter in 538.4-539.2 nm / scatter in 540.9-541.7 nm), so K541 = 0.67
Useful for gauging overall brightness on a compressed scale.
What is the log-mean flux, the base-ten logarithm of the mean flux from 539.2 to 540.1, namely 0.17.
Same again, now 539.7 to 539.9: 0.16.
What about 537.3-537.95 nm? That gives 0.14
